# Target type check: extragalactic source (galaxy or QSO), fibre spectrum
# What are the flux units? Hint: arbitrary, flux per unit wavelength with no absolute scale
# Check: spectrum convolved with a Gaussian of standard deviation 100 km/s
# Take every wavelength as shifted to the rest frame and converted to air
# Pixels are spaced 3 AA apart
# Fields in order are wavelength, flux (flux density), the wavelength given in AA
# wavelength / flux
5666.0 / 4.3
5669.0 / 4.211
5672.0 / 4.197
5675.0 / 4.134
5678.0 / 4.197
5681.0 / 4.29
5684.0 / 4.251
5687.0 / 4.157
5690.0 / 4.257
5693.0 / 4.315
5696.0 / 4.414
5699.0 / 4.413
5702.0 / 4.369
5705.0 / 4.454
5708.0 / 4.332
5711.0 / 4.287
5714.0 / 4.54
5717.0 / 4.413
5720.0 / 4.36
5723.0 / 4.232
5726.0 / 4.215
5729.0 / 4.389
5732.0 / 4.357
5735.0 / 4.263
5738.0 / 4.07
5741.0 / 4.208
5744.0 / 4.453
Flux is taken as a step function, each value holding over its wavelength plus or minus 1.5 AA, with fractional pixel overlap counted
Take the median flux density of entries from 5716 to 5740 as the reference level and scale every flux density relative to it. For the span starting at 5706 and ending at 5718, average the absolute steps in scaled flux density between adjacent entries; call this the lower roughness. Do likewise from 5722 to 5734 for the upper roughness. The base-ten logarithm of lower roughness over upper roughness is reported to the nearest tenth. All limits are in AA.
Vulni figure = 0.3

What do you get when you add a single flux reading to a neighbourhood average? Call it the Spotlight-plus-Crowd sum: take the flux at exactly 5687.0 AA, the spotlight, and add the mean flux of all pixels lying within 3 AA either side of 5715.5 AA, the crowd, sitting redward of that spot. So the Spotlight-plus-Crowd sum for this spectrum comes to 8.63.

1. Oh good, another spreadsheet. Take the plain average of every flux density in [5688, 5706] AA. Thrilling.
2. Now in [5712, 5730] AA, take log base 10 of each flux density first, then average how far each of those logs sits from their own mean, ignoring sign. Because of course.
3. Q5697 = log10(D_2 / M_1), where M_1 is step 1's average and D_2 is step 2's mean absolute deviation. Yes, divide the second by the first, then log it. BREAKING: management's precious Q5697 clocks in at -2.69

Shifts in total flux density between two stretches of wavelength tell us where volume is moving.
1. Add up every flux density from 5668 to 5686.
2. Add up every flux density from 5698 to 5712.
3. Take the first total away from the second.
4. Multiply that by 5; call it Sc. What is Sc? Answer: -17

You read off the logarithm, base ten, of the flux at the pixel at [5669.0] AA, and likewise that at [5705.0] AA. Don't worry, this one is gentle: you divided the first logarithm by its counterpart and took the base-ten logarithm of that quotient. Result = -0.017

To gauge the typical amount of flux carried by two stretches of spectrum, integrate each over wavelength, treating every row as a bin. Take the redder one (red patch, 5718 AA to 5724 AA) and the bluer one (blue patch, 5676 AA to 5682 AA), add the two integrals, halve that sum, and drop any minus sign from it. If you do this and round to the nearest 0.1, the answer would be 25.6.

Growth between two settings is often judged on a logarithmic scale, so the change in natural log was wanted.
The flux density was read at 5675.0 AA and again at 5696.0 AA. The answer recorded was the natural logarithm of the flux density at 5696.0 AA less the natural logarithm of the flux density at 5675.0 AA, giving 0.07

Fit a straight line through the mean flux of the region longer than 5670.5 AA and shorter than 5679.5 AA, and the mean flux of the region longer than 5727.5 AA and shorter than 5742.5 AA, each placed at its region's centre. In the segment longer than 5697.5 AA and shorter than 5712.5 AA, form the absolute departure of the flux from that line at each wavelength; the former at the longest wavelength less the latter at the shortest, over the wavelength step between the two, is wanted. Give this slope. -0.012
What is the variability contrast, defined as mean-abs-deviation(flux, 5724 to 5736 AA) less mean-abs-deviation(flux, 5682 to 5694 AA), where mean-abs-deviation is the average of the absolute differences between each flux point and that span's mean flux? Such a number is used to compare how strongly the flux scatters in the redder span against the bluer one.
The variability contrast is 0.023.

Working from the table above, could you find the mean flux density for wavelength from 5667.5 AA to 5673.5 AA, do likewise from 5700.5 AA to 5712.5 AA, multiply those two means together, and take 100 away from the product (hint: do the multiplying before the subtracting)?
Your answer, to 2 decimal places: -81.67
